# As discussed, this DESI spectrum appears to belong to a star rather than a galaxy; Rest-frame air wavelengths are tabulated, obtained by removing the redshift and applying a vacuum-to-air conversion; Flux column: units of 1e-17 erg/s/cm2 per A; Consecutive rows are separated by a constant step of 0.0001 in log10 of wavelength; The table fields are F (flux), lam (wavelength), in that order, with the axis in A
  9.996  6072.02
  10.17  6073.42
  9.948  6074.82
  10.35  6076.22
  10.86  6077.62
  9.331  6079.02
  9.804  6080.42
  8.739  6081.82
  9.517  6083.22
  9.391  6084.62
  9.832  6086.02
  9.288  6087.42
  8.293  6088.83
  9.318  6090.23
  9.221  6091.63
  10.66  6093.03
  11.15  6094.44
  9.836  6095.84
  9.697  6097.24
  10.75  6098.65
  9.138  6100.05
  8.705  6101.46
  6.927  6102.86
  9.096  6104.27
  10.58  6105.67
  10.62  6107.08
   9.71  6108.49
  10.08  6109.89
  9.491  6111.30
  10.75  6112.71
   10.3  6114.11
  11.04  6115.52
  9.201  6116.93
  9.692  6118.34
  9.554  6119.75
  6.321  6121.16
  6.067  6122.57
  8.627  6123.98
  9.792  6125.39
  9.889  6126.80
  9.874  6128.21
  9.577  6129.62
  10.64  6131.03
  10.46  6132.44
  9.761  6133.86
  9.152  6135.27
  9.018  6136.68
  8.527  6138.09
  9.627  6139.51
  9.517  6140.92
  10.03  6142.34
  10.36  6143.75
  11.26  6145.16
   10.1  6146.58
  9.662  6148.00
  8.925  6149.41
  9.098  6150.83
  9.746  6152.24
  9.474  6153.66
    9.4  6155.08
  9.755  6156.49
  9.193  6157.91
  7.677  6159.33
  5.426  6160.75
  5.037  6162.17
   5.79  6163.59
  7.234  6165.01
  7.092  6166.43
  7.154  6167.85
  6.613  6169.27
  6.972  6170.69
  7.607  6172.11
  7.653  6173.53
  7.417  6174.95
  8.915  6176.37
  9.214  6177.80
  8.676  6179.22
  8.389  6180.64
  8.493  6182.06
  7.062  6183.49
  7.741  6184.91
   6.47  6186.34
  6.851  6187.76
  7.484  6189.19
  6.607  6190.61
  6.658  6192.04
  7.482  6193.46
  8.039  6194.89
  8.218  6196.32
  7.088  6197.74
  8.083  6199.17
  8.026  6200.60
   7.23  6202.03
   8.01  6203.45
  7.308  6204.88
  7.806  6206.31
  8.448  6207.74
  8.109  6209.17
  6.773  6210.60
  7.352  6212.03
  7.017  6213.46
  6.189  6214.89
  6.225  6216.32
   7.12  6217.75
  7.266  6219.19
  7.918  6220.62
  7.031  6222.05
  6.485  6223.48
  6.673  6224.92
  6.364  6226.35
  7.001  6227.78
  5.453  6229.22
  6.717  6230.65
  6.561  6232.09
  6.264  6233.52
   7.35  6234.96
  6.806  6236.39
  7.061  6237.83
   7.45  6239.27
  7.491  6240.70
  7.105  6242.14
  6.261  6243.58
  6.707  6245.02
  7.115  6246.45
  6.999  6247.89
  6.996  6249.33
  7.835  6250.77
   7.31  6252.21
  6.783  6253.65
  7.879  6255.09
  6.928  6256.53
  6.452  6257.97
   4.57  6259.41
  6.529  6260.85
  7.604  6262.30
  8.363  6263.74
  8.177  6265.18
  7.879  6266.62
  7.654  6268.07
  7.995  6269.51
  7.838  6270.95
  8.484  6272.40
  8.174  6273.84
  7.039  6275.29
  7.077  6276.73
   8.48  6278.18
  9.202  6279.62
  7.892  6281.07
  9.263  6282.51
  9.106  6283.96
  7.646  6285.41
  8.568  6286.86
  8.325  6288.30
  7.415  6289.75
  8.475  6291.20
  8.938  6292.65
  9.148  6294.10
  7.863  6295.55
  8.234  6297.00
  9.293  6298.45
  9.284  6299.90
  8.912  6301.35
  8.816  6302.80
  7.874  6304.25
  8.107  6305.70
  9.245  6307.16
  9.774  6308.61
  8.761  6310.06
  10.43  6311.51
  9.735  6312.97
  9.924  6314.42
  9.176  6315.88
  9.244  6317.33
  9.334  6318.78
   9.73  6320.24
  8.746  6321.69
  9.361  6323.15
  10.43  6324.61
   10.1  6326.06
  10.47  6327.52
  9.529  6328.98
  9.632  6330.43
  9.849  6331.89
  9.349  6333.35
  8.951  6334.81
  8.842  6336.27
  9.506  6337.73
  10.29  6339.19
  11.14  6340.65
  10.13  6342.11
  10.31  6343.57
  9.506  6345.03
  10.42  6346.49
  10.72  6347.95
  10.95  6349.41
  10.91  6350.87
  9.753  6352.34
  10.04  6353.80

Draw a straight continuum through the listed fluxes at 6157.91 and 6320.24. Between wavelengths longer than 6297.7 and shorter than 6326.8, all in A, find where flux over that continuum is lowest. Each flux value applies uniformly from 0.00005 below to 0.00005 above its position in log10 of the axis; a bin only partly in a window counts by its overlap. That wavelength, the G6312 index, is 6304.25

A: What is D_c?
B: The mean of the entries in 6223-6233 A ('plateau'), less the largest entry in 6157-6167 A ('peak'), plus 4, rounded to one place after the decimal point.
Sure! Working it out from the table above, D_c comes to 1.3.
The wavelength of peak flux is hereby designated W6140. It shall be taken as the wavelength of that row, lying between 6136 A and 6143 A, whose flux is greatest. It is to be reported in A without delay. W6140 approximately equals 6142.34 A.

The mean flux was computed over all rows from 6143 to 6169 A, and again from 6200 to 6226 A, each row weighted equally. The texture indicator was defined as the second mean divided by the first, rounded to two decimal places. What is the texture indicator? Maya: 0.86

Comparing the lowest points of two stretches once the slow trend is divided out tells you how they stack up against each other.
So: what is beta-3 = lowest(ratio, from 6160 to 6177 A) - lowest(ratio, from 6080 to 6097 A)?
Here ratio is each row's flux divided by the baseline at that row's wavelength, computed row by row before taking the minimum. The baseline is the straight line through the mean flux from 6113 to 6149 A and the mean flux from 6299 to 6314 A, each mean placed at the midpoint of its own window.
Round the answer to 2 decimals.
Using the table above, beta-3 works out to -0.33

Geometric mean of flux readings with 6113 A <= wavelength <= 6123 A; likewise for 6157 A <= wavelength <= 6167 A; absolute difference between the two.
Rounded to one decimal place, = 2.0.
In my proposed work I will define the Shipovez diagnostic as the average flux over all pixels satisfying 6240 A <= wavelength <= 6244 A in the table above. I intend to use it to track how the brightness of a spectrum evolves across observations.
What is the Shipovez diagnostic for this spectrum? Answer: 7.0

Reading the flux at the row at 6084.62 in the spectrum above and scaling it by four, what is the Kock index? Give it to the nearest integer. 38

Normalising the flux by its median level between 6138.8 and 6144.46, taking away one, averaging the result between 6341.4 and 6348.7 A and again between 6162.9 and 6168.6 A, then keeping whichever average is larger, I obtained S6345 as 0.040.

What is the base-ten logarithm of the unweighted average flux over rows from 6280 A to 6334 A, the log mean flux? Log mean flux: 0.96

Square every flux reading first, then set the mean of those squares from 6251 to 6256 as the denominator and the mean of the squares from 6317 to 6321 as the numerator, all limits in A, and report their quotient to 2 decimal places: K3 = 1.65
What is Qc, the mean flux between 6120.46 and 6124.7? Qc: 7.0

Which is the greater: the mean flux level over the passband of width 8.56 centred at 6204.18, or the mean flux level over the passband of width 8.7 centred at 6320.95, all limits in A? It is 9.5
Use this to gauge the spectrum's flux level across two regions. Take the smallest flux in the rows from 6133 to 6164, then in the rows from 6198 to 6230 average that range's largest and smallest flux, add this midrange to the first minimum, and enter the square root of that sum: 3.46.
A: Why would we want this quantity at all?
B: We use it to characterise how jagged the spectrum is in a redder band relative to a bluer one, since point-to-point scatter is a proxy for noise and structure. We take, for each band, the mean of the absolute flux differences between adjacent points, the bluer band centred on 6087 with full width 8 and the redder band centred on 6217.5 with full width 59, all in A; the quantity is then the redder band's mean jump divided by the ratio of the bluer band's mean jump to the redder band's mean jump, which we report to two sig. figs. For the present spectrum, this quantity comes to 0.55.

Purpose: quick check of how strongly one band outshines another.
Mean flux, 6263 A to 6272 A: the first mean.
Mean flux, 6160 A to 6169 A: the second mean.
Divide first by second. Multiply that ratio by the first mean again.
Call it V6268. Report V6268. 10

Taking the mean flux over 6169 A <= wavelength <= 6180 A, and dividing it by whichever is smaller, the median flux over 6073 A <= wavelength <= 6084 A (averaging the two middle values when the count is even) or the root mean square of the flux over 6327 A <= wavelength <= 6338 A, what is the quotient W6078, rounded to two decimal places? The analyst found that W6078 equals 0.83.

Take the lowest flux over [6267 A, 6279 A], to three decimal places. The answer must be 7.039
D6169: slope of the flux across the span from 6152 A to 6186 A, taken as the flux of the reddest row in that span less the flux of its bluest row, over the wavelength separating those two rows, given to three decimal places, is -0.061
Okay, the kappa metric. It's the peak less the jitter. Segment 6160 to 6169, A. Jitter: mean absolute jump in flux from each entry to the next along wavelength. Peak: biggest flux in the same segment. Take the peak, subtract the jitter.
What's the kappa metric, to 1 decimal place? 6.7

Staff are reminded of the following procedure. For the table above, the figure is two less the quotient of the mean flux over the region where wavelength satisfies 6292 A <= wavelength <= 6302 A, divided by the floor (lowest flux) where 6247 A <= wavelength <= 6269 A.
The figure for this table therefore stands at 0.07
